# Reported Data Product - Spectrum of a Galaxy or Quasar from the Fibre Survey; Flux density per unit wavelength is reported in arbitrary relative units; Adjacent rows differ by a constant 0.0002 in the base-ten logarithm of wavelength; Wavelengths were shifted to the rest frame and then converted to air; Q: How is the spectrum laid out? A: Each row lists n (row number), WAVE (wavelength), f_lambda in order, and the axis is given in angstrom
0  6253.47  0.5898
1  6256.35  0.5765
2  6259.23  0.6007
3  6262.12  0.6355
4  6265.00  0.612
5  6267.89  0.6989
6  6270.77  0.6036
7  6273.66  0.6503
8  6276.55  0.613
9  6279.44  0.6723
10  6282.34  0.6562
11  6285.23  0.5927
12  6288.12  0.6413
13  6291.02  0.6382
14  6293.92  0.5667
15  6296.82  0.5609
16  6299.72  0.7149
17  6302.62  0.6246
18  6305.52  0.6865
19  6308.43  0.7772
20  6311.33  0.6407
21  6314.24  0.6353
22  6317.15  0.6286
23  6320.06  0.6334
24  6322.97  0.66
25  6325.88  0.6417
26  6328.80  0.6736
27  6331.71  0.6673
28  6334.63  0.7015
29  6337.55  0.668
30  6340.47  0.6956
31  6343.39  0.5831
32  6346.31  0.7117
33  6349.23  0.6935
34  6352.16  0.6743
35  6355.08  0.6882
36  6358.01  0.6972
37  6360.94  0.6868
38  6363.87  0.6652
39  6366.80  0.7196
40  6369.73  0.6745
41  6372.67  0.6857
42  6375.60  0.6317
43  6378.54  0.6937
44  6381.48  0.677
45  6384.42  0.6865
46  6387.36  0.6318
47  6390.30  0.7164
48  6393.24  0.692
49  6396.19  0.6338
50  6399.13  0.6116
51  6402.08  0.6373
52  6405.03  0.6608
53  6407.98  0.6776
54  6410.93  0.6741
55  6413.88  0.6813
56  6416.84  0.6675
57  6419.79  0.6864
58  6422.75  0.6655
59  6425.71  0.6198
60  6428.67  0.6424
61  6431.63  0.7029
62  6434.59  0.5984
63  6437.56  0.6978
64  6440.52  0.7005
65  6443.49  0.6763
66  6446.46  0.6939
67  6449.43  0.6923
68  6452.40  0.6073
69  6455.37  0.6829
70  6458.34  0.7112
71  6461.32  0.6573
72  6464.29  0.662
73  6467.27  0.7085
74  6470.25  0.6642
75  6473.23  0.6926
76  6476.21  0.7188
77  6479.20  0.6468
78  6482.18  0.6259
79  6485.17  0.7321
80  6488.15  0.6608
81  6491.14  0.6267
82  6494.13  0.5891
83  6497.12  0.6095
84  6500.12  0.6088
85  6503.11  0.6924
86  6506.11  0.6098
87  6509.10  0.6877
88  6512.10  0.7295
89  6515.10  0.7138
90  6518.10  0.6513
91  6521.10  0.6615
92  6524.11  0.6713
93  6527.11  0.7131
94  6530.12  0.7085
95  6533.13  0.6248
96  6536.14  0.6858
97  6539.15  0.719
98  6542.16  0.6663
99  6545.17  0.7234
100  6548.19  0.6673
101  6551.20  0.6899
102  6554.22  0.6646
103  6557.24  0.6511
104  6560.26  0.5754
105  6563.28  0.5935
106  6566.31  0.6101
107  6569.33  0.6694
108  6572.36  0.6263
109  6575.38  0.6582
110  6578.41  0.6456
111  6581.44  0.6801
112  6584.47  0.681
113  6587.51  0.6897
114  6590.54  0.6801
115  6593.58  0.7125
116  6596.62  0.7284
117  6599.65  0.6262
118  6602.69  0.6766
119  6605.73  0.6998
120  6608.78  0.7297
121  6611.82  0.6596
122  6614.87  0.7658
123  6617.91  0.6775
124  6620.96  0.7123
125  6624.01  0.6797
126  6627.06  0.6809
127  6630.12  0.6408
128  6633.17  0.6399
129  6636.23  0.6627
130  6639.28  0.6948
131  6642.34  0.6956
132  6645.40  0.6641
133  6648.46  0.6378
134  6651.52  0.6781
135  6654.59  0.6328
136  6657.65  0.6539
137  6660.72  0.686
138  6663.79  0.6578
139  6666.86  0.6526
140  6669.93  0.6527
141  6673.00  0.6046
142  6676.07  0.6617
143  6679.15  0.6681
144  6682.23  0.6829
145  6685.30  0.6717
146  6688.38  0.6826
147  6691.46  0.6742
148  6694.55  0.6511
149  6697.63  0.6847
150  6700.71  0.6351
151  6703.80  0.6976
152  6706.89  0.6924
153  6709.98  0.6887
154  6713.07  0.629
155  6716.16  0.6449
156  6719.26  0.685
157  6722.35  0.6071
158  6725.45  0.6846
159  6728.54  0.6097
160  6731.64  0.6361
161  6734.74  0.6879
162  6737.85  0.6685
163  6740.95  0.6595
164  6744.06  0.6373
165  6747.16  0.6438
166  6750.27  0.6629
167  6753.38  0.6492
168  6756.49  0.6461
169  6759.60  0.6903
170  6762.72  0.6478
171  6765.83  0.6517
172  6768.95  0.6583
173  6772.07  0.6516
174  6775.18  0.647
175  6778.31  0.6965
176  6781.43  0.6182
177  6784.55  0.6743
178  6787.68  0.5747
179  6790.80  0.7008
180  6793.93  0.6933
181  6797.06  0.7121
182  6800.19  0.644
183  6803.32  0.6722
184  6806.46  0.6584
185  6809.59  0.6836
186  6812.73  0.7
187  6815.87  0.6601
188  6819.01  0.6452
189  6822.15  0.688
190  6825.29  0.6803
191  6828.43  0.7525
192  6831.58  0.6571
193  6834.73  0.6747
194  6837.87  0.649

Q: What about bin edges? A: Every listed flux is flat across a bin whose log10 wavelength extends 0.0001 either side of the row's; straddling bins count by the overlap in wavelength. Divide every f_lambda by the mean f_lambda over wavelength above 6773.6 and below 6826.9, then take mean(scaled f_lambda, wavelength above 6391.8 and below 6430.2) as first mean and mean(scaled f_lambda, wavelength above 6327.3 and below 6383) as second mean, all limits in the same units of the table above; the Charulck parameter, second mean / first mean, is 1.03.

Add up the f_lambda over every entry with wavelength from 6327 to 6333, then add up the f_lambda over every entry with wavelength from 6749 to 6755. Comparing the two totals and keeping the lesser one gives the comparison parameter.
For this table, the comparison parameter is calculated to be 1.31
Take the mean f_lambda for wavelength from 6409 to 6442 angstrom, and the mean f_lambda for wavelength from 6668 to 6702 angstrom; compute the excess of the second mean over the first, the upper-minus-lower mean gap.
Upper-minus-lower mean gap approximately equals -0.0061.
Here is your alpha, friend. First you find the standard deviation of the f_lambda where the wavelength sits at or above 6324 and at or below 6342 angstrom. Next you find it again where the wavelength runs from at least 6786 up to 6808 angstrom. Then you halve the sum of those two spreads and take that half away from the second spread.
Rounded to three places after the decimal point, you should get 0.012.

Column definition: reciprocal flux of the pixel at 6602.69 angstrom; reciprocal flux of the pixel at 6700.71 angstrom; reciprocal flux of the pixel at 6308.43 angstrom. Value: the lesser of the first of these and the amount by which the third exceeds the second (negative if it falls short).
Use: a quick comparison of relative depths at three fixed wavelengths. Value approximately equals -0.29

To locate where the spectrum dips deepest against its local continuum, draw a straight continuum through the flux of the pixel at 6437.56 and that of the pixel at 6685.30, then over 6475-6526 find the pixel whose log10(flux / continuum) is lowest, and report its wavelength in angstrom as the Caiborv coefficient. 6494.13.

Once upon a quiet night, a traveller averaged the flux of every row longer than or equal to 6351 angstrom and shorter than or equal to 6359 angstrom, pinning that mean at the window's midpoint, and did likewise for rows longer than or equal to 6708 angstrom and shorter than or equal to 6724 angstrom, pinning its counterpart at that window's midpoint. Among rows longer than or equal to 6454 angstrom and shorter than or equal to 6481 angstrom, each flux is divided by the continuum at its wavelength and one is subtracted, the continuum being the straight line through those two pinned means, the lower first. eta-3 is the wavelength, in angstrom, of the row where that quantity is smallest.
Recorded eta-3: 6479.20 angstrom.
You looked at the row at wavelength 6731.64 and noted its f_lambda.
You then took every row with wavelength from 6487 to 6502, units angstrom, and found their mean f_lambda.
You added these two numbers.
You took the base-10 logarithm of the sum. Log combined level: 0.099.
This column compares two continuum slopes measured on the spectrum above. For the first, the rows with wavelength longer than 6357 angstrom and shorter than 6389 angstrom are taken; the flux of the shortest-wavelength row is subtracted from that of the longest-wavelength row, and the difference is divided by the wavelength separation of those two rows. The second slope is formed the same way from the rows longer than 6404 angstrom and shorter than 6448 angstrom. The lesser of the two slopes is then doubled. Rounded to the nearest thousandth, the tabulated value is -0.004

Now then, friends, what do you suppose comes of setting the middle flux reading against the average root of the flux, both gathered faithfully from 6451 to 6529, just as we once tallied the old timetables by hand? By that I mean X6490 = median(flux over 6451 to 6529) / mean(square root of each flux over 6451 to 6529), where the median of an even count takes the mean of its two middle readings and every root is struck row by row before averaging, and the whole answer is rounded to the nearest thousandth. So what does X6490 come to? 0.812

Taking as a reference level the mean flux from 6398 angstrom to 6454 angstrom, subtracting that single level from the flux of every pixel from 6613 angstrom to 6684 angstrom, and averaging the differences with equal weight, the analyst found 0.006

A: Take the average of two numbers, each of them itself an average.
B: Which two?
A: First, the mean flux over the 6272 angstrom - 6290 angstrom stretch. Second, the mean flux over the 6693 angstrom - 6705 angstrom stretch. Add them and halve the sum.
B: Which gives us 0.652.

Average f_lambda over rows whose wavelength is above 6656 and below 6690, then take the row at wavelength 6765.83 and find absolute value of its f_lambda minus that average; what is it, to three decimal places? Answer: 0.010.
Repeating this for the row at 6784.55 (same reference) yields 0.013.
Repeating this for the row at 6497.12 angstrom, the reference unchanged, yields 0.052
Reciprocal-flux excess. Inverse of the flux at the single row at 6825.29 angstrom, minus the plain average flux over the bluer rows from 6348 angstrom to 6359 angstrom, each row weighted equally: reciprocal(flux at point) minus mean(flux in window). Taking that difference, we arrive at 0.78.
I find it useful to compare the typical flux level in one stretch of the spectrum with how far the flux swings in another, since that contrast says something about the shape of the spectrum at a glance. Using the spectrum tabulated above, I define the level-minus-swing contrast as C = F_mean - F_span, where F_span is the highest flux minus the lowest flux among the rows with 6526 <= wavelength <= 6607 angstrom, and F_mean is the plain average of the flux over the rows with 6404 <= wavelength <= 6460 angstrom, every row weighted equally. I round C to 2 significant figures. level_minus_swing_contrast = 0.52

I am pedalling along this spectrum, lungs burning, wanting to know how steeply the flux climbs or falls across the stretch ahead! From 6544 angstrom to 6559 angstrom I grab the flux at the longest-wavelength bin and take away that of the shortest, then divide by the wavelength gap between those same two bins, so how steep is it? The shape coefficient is -0.0060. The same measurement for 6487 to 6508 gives -0.0028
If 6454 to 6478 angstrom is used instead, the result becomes 0.0017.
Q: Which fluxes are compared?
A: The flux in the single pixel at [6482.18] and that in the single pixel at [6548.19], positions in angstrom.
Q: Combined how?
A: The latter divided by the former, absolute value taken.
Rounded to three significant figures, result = 1.07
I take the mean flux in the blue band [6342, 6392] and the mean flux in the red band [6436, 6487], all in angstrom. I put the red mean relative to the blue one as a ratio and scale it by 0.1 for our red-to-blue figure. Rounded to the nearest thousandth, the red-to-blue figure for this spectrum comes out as 0.100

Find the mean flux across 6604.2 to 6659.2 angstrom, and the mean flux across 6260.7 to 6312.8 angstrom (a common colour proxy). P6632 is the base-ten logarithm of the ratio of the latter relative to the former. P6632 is -0.023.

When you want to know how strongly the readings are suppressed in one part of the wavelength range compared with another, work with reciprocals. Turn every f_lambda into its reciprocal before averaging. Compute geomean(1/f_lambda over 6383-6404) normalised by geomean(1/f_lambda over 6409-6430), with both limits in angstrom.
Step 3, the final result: 1.01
